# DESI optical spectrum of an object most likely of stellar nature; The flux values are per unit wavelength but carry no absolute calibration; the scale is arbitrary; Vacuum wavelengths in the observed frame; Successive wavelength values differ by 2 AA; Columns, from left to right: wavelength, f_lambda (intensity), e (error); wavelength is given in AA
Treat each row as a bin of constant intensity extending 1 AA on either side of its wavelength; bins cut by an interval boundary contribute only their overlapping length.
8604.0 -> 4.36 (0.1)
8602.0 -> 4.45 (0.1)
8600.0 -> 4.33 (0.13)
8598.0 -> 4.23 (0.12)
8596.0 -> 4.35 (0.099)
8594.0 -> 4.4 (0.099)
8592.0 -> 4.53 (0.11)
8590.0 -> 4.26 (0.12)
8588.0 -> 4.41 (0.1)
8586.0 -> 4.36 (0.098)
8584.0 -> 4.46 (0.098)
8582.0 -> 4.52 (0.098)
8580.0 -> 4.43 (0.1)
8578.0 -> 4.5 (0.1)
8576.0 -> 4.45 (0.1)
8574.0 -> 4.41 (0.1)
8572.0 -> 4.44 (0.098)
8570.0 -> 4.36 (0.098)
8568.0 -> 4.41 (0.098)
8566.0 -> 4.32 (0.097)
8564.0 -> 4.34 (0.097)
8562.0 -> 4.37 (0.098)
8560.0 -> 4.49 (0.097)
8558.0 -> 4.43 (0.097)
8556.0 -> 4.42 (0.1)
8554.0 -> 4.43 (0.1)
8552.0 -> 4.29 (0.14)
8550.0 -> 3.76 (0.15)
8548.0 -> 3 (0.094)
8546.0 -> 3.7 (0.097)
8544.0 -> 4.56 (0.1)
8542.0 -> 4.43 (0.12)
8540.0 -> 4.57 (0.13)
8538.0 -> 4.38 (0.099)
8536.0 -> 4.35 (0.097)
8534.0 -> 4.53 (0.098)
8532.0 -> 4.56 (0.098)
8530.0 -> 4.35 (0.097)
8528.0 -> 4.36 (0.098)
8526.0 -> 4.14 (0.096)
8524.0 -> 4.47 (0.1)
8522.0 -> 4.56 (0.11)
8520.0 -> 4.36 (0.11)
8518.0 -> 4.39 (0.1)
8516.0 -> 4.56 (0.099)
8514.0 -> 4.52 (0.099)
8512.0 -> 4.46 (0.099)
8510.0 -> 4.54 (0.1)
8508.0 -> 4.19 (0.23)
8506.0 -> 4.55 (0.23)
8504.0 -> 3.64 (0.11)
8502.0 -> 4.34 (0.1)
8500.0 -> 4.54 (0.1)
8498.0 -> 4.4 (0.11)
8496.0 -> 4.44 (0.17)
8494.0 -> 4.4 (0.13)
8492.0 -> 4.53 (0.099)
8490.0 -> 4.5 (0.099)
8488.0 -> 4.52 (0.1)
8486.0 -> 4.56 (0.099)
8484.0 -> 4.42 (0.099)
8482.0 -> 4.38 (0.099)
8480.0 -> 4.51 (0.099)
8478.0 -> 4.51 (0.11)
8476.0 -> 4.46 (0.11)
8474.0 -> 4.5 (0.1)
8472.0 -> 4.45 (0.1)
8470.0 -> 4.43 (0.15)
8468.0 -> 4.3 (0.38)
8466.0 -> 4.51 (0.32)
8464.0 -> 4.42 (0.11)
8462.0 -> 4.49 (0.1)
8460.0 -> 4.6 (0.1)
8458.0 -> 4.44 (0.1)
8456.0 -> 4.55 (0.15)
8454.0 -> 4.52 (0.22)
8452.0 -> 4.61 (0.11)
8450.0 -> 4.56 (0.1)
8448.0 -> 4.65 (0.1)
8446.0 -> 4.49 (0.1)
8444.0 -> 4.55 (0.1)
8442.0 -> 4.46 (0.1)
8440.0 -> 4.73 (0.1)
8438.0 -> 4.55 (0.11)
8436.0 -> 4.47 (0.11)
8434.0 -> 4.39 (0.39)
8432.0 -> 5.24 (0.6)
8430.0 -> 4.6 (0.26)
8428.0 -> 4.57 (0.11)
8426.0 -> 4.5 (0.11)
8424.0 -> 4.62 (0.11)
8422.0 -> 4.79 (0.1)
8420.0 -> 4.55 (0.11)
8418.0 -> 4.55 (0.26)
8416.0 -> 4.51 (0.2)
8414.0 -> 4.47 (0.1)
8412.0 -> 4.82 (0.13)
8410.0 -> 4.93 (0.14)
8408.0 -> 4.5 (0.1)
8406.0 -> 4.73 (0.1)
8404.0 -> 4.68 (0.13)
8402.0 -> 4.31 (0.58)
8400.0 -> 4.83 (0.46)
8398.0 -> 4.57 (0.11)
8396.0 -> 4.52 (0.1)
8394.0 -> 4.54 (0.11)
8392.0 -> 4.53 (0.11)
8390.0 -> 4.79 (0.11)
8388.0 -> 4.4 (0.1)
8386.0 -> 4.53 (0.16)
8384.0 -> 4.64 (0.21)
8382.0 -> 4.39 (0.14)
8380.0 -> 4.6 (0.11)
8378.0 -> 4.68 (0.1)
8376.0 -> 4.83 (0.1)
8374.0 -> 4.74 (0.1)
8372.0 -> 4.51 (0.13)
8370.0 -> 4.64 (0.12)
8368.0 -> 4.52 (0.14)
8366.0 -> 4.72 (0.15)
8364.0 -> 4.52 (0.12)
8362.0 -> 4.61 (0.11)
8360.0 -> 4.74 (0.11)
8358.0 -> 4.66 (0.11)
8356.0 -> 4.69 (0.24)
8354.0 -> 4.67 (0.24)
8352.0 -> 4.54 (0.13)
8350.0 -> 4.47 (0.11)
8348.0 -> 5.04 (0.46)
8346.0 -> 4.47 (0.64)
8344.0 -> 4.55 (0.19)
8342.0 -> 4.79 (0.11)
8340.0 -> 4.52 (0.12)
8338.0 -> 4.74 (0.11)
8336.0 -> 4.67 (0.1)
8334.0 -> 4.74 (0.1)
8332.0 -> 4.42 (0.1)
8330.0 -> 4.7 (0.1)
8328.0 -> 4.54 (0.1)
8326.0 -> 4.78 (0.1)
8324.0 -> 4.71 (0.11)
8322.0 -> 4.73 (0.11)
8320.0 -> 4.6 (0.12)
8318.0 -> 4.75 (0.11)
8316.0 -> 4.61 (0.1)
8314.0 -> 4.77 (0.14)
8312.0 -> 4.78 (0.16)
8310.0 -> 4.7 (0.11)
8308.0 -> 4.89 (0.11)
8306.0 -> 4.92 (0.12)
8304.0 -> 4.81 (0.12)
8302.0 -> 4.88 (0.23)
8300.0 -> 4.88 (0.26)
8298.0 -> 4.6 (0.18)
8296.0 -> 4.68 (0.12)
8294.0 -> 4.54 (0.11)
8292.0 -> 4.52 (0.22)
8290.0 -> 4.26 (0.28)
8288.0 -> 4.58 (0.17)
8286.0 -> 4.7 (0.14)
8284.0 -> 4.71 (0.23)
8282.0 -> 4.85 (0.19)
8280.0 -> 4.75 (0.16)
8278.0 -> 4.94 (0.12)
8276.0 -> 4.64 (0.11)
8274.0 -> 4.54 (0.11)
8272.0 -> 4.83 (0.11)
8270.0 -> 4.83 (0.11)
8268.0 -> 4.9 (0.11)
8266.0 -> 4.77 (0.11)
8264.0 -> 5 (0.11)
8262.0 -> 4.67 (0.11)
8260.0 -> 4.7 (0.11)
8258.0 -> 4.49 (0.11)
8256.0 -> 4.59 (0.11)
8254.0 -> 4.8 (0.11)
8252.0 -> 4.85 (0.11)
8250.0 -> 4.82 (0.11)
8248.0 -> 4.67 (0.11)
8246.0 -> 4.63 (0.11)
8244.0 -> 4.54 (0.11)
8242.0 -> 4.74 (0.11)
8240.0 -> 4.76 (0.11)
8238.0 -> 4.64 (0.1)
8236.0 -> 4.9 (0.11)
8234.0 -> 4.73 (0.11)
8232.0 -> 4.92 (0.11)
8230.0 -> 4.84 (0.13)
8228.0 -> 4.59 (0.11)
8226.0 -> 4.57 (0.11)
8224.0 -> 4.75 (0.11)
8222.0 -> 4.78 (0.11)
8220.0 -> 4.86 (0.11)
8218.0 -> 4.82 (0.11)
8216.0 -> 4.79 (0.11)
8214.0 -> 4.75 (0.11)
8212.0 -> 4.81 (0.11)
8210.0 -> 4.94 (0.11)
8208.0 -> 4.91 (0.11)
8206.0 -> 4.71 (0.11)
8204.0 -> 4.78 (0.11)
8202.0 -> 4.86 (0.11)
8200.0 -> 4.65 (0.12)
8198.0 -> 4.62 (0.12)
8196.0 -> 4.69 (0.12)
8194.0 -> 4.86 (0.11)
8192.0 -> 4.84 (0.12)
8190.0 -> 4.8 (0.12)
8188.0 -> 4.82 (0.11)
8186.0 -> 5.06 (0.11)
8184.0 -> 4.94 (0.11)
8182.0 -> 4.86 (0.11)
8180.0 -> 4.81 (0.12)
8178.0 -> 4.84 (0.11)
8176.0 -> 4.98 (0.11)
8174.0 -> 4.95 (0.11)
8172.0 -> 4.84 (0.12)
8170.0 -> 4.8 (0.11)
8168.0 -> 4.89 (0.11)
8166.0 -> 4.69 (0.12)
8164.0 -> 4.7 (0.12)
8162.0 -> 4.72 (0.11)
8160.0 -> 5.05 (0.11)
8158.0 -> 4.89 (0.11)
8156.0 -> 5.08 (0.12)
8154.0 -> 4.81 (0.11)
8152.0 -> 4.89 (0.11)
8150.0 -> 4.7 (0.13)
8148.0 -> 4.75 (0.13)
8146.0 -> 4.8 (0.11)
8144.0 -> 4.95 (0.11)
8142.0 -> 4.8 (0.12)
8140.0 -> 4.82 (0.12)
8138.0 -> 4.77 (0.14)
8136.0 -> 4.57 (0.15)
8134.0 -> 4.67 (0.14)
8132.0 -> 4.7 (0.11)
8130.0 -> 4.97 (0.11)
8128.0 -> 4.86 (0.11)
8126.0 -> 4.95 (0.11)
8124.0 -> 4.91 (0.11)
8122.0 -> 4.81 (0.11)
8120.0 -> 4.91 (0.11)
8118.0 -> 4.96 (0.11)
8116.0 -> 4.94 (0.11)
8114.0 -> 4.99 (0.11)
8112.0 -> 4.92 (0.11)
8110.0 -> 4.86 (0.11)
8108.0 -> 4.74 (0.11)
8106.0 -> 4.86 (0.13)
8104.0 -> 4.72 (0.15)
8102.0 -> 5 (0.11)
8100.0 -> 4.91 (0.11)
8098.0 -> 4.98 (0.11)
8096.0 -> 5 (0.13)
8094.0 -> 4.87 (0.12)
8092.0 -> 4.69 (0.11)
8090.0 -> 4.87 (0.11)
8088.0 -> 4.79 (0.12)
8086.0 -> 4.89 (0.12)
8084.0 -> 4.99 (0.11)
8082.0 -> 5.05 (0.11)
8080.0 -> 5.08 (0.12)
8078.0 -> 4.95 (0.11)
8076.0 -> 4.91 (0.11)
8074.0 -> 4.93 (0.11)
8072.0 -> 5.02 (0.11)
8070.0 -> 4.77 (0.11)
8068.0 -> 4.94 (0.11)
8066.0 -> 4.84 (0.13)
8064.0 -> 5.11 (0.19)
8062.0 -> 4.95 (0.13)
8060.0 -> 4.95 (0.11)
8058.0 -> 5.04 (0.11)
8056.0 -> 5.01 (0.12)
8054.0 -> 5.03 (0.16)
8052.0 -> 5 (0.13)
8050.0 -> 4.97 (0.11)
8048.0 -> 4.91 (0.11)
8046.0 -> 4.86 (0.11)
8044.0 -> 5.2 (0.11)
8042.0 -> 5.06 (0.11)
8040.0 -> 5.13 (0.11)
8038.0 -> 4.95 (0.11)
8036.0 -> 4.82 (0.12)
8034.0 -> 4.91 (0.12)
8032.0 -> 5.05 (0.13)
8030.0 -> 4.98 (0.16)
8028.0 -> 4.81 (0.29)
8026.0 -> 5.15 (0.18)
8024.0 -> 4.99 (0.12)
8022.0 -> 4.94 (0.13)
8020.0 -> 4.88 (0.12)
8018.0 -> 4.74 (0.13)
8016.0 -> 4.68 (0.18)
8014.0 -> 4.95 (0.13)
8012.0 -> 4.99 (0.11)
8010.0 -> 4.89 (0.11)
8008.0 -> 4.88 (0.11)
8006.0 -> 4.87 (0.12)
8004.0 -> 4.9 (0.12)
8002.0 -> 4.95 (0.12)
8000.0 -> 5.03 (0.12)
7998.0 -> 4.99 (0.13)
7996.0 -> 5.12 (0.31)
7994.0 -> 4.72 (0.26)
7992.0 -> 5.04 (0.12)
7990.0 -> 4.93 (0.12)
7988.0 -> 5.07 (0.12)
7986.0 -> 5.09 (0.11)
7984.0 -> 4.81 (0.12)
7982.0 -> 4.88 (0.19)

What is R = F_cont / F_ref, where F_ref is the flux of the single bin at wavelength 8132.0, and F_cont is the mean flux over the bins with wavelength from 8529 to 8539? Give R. 0.94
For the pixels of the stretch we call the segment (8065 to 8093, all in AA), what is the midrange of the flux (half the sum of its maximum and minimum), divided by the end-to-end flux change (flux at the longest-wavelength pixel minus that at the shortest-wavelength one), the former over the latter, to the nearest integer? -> -33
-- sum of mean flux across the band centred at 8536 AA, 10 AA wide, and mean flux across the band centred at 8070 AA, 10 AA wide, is 9.38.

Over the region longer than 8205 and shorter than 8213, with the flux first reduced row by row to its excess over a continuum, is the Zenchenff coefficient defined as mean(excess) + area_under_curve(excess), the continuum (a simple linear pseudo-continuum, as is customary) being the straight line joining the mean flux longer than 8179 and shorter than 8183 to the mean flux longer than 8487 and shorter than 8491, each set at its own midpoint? 0.33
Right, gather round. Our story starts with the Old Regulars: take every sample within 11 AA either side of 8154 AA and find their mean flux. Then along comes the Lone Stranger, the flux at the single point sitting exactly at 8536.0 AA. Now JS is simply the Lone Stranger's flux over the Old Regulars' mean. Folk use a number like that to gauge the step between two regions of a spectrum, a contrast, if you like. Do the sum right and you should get 0.90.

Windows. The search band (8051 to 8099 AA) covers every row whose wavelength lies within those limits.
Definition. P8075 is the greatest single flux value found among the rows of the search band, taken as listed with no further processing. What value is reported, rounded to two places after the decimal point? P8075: 5.11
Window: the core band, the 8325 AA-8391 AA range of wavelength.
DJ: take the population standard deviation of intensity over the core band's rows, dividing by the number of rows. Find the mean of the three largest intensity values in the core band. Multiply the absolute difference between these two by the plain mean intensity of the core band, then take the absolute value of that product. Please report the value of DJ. 22.0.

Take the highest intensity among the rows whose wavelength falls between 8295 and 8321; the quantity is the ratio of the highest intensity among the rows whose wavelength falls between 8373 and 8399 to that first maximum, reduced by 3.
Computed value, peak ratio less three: -2.02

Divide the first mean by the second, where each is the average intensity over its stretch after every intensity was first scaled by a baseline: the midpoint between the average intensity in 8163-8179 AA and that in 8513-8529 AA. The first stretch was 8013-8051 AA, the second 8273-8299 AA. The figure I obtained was 1.066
